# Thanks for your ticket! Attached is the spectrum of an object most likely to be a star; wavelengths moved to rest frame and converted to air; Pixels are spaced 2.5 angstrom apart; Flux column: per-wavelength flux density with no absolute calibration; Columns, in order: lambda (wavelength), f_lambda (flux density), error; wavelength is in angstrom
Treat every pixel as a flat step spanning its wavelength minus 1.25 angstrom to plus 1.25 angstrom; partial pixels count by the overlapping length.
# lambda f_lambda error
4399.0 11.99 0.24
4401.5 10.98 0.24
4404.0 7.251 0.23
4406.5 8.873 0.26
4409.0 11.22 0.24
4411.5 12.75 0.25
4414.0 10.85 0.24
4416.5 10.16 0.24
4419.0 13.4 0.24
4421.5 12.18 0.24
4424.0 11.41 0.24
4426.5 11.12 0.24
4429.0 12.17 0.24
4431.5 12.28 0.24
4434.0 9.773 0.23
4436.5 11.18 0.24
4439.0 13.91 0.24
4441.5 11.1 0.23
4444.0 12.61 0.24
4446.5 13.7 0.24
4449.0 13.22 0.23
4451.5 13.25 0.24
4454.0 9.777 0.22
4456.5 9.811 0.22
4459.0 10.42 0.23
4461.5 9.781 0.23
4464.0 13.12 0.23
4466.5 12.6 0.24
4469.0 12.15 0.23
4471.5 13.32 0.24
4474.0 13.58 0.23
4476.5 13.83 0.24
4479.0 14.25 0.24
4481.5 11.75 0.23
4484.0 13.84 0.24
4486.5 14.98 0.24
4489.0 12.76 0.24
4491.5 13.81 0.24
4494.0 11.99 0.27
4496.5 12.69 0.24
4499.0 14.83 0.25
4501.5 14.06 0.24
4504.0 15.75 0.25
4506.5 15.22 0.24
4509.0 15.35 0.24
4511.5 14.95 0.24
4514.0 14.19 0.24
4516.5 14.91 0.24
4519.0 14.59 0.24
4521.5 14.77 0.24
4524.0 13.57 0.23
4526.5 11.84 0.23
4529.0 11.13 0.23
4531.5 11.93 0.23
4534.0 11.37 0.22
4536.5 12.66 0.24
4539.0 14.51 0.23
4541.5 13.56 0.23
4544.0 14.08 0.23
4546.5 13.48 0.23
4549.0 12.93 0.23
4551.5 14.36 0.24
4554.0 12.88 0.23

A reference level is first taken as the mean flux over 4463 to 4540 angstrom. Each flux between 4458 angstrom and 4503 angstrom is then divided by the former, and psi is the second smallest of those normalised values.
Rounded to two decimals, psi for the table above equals 0.77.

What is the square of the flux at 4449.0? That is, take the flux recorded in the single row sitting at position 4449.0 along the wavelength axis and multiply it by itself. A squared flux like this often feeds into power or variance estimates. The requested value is 175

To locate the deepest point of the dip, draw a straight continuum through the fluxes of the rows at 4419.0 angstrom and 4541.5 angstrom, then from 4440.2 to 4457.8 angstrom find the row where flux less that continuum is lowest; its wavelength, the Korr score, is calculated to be 4454.0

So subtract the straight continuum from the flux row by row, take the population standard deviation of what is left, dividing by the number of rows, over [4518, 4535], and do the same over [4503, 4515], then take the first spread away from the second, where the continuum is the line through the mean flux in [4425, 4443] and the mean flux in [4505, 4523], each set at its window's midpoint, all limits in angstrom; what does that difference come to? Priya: -1.0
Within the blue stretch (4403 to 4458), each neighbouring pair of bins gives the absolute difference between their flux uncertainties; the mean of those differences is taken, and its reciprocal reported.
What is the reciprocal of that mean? 140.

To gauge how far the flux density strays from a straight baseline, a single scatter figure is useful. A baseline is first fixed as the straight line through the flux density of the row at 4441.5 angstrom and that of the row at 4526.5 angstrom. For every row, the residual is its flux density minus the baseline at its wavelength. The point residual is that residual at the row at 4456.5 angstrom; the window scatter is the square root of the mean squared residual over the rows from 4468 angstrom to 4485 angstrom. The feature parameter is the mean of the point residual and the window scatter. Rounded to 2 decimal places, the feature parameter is 0.31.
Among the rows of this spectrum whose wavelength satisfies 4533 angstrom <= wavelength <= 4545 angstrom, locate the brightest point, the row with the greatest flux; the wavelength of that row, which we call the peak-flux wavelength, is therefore 4539.0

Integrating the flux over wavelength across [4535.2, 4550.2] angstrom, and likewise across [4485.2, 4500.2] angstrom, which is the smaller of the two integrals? 203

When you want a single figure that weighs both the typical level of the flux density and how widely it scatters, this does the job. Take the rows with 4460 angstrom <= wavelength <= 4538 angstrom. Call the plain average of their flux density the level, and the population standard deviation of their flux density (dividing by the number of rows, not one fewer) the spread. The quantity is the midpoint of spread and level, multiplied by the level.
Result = 99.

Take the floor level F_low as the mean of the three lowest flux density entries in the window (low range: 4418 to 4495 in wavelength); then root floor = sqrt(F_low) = 3.13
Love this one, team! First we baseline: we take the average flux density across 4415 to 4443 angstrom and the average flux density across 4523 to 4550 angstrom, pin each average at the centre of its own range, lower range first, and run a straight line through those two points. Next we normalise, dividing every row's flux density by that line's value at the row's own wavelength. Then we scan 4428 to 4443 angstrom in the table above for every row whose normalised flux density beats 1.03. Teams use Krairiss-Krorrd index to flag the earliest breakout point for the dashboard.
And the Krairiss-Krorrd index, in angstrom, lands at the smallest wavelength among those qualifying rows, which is 4429.0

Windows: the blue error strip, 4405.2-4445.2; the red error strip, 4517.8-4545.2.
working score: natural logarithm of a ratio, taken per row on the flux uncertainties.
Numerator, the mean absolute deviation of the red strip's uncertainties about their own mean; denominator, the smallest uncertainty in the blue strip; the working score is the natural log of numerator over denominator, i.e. -3.94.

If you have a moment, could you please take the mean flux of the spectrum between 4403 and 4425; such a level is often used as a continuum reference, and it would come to 10.9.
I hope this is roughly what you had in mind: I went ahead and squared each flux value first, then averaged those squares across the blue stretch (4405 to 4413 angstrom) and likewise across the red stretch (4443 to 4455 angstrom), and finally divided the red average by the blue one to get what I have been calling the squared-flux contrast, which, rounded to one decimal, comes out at 1.3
